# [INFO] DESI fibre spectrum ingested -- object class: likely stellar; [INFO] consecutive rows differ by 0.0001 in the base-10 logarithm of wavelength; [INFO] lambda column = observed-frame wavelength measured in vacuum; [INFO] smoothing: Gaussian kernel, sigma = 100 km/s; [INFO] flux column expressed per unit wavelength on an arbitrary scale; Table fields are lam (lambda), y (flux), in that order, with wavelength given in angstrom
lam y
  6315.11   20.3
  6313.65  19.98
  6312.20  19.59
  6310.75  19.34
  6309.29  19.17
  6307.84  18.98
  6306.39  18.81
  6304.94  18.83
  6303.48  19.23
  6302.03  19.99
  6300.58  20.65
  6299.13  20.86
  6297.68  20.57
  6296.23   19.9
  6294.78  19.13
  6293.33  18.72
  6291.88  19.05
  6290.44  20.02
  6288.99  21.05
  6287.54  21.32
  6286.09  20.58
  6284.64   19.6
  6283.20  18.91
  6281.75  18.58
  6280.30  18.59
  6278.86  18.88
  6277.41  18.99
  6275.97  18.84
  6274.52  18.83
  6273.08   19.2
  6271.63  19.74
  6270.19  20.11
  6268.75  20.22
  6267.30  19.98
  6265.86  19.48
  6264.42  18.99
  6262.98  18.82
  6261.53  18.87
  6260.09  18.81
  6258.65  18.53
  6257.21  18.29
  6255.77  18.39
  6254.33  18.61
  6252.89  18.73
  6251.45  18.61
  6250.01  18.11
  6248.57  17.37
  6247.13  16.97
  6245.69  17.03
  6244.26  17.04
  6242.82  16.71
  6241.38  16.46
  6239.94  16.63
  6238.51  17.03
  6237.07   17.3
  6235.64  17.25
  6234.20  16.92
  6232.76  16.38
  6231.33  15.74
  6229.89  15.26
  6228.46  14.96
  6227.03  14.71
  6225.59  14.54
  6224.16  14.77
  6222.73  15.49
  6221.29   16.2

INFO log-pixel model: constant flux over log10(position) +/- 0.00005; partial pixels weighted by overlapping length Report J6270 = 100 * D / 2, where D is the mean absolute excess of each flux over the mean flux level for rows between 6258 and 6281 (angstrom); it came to 23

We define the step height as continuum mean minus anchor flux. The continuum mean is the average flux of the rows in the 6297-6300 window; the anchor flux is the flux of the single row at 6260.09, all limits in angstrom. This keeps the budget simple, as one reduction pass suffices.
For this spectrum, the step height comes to 1.9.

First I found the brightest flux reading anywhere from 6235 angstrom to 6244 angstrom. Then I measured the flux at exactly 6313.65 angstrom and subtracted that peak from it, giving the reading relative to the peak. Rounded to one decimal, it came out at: 2.7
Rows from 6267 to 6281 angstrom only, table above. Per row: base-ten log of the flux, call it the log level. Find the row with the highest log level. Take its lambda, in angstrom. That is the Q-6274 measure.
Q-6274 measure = 6268.75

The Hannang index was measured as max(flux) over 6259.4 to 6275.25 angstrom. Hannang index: 20.22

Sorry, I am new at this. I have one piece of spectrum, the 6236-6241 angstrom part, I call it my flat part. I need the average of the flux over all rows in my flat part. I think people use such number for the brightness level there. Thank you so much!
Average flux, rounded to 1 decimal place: 17.0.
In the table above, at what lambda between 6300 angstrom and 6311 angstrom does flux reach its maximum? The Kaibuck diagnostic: 6300.58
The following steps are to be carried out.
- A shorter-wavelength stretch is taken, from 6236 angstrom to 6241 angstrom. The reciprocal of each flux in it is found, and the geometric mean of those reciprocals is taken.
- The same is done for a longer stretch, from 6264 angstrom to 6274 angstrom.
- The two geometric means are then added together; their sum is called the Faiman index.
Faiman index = 0.110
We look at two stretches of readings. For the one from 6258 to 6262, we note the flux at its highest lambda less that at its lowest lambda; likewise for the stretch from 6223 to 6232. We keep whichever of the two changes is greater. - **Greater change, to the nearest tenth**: 1.0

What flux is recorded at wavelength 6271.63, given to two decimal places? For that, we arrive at 19.74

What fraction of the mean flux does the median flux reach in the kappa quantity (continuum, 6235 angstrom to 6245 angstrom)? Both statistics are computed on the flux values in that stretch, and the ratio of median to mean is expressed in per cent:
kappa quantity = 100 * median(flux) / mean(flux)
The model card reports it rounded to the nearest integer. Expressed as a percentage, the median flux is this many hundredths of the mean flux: 101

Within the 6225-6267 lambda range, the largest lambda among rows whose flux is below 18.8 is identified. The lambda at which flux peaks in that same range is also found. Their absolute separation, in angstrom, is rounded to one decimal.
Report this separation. 7.2 angstrom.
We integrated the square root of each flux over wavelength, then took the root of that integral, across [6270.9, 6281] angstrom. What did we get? 6.64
